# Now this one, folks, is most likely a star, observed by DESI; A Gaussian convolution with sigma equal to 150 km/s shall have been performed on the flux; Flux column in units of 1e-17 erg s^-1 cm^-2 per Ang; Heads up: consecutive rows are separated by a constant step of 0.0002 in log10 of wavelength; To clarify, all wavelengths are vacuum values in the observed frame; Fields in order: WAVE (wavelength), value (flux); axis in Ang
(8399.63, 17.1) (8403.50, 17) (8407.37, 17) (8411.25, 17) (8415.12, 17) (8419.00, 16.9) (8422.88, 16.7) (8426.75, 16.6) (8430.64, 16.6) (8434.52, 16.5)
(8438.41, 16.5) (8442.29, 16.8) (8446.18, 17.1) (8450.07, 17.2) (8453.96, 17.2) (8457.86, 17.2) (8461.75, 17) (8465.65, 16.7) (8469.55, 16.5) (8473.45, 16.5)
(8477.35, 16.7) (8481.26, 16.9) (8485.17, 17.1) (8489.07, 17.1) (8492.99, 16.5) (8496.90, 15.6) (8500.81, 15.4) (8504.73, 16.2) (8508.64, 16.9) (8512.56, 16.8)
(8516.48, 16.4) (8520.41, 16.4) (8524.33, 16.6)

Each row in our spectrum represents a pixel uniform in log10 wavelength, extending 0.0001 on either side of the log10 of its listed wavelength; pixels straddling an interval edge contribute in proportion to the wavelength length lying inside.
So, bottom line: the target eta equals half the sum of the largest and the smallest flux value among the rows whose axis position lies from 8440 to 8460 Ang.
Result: 17.0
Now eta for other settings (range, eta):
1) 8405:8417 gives 17.0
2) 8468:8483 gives 16.7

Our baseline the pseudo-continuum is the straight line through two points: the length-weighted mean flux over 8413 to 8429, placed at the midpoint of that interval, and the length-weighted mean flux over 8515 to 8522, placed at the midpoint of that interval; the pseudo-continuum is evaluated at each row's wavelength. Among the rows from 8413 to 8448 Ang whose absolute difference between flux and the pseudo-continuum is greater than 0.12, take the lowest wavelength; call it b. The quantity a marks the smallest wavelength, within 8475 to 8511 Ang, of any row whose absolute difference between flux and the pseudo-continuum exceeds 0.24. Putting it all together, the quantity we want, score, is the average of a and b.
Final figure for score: 8448.2 Ang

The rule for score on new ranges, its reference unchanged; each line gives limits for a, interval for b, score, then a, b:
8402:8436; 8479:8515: 8457.9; 8434.52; 8481.26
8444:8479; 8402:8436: 8424.8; 8446.18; 8403.50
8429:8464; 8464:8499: 8455.9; 8434.52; 8477.35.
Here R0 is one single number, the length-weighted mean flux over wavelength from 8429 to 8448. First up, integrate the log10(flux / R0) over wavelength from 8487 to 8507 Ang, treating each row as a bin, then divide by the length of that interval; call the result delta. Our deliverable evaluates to -0.0142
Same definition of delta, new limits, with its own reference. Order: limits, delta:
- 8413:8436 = 0.0005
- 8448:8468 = 0.0089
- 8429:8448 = -0.0001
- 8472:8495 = 0.0026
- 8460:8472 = 0.0004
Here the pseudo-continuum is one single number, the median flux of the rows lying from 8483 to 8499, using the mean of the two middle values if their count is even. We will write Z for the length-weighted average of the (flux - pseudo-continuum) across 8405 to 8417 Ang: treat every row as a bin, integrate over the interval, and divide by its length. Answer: 0.20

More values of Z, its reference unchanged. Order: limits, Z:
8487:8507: -0.62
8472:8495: 0.00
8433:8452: 0.03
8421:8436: -0.20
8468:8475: -0.30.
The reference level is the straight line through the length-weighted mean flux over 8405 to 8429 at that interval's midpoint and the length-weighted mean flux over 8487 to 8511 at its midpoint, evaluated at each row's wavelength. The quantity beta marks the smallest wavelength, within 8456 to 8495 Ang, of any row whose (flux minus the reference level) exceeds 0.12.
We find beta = 8457.86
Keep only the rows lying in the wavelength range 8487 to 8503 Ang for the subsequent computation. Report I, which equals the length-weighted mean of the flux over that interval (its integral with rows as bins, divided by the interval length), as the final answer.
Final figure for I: 16.2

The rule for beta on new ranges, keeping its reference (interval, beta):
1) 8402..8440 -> 8415.12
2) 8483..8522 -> 8485.17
